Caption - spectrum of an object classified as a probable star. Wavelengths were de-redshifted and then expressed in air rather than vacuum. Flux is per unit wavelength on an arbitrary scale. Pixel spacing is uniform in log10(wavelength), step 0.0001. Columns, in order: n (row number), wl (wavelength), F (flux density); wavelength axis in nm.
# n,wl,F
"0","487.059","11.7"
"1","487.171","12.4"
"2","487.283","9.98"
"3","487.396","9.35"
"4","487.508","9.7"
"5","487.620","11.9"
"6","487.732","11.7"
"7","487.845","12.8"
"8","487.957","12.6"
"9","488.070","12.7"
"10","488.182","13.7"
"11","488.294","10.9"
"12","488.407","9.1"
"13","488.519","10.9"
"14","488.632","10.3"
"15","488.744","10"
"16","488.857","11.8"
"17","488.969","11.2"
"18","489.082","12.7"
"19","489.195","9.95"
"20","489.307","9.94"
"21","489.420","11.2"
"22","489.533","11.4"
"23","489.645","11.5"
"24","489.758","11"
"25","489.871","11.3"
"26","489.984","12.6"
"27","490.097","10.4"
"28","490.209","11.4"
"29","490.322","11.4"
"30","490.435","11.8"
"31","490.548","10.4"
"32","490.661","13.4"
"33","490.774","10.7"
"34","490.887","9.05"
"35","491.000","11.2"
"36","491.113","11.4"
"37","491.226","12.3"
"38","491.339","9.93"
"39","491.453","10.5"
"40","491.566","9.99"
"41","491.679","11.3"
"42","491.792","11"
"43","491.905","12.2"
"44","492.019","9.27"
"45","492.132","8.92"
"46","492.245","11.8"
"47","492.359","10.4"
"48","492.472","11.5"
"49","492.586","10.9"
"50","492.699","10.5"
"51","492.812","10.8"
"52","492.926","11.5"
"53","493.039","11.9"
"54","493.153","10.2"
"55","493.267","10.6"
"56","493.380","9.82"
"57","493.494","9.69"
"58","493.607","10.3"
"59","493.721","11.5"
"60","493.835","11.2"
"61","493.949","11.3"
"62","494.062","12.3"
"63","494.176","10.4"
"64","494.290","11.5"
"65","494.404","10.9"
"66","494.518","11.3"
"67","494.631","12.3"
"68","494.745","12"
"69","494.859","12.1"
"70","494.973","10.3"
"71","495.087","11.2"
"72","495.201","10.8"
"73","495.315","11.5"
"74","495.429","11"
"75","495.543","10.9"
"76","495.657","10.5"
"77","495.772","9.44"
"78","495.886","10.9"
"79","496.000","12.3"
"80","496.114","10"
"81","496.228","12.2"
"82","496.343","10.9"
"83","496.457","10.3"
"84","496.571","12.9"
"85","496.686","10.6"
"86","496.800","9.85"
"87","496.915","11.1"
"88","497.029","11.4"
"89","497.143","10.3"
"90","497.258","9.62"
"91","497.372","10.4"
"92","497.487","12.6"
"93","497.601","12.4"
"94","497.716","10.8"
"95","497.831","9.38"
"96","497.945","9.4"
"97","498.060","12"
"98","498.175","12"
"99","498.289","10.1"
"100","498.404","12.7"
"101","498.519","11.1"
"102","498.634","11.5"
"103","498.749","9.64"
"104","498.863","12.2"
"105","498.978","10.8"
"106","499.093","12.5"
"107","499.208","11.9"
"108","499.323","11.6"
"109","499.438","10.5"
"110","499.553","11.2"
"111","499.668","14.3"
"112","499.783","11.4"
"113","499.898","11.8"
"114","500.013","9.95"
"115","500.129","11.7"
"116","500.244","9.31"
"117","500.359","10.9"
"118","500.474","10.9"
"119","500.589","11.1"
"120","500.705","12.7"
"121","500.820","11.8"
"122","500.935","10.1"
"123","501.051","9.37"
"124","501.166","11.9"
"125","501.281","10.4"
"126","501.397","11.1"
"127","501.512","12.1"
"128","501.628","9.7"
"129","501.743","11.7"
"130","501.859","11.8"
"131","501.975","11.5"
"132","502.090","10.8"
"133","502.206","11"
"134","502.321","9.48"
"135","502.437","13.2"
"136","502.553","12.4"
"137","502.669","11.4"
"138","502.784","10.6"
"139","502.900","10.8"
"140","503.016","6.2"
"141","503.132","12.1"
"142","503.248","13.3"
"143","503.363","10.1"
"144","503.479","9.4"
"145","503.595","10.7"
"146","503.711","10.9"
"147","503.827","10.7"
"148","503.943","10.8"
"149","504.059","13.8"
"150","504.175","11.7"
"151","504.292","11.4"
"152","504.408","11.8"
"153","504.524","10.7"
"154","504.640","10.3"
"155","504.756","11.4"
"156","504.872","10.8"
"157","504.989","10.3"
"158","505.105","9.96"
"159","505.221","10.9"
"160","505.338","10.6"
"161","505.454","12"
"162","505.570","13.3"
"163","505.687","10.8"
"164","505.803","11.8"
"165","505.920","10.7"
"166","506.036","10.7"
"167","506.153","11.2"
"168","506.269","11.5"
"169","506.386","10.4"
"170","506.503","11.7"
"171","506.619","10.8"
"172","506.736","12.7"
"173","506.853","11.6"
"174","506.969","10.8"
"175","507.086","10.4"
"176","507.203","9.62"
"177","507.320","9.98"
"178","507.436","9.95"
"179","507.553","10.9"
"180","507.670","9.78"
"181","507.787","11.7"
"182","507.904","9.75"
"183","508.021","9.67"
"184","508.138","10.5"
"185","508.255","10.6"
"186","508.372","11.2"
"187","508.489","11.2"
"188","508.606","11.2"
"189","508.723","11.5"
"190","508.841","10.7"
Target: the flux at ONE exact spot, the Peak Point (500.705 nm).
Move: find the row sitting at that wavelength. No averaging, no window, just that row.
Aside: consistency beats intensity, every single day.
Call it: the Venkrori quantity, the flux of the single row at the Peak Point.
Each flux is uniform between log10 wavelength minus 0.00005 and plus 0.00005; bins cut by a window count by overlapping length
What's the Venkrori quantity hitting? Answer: 12.7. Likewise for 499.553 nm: 11.2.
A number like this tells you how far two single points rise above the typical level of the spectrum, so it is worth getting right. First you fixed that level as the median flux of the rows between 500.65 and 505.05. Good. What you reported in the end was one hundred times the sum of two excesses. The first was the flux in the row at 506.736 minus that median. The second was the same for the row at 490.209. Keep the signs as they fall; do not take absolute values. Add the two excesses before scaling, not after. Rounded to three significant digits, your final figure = 220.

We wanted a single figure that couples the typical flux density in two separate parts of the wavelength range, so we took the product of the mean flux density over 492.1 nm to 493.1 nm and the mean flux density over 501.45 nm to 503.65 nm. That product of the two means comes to 120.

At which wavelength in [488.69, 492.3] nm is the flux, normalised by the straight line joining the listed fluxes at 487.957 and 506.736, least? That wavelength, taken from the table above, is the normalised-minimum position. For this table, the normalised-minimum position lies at 492.132 nm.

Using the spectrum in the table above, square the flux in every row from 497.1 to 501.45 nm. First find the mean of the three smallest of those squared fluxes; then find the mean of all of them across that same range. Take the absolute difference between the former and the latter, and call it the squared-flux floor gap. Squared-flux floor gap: 38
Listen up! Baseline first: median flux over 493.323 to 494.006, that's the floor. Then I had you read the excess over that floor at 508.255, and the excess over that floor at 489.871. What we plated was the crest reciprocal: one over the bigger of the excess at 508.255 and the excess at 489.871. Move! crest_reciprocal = 1.8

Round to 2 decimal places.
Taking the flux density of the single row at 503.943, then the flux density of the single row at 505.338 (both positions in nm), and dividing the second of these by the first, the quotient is 0.98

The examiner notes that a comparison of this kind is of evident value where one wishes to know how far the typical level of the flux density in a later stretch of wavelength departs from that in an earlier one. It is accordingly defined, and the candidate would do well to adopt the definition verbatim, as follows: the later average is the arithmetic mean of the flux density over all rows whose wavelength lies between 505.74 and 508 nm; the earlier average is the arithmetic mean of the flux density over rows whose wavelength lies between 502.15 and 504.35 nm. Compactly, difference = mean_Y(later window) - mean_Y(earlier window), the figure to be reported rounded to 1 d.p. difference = -0.2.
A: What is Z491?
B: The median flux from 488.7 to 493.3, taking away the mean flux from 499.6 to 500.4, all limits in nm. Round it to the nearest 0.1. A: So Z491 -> -0.1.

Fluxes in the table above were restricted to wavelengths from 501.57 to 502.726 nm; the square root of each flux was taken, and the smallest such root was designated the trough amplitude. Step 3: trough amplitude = 3.08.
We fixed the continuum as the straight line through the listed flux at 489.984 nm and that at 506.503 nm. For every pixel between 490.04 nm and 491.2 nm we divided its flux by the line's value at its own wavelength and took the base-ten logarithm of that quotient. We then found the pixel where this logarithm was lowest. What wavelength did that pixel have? 490.887 nm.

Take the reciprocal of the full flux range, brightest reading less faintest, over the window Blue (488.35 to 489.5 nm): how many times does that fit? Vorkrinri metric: 0.28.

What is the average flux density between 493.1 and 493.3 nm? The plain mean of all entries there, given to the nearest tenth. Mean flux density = 10.4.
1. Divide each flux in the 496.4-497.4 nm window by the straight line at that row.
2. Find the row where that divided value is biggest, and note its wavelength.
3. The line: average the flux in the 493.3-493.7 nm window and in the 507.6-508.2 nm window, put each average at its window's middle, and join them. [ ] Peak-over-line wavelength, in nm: 496.571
